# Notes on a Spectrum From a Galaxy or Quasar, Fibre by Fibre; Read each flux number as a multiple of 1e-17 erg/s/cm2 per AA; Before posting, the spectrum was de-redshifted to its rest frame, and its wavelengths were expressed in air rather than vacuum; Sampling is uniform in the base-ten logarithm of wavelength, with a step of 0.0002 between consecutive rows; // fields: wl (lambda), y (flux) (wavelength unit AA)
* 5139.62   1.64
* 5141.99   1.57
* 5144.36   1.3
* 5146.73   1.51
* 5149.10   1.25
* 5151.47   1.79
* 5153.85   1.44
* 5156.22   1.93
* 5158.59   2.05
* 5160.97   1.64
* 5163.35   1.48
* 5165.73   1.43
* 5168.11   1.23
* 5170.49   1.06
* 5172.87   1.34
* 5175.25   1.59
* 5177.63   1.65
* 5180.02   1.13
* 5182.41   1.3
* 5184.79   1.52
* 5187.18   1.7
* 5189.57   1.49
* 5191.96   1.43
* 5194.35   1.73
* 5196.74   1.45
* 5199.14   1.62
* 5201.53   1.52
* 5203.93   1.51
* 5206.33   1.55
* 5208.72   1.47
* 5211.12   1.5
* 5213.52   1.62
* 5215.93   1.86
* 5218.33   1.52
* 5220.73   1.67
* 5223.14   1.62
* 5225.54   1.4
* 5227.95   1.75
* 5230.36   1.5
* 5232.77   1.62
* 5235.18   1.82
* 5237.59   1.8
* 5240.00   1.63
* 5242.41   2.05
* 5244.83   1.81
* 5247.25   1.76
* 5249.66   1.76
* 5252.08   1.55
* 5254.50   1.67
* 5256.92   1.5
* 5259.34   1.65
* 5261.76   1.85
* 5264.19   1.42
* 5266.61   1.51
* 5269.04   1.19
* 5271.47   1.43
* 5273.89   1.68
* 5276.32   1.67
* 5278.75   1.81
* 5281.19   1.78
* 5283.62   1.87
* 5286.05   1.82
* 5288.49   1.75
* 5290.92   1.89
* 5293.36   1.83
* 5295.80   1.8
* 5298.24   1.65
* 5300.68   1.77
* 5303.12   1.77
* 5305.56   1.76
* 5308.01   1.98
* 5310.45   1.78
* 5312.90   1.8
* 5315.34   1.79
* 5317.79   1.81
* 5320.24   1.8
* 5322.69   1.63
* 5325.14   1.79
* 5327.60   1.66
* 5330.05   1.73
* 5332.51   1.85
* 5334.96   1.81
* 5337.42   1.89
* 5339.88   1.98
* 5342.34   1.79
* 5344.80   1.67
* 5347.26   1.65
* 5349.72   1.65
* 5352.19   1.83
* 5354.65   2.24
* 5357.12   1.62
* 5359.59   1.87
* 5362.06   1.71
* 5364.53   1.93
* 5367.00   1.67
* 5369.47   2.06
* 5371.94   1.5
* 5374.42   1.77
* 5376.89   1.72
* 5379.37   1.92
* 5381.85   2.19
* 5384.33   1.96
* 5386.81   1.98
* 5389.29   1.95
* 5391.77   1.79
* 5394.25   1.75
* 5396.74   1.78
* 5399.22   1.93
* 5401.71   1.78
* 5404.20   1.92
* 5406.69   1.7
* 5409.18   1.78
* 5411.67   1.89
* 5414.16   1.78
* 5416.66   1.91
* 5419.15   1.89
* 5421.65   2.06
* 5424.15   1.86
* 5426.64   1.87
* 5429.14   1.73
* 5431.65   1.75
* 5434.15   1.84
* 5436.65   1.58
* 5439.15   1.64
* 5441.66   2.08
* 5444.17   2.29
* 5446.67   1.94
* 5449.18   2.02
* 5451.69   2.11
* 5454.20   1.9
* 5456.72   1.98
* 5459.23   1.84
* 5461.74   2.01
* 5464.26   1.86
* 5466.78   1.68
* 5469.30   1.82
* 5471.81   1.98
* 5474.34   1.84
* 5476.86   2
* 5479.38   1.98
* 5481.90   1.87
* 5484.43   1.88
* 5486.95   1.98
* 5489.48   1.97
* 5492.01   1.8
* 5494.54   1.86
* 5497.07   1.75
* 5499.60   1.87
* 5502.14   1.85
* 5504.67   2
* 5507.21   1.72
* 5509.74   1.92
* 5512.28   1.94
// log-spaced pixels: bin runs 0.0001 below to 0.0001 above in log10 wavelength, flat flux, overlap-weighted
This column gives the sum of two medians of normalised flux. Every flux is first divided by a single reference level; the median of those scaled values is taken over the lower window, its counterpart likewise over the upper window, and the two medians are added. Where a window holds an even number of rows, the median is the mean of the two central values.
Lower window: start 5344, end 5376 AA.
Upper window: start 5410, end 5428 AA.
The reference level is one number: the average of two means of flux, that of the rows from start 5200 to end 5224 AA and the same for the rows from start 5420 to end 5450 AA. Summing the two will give 2.07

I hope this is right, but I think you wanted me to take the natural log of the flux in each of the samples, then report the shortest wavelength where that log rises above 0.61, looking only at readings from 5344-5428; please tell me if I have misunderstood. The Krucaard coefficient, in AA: 5354.65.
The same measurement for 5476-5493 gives 5476.86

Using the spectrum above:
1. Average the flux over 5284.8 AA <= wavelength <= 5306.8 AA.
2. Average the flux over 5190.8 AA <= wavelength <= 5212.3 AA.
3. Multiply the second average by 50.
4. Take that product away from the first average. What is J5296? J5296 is -74.8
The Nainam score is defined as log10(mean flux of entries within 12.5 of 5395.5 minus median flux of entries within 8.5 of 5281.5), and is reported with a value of -1.1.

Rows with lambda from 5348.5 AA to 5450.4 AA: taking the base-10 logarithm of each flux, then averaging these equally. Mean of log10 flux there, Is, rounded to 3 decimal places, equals 0.267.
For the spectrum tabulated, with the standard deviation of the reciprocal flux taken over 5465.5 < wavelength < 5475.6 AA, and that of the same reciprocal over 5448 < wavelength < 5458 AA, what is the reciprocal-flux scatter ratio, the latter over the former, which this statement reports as 0.59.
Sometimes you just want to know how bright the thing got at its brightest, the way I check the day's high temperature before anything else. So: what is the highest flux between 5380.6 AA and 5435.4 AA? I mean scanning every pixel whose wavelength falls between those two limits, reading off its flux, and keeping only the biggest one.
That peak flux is 2.19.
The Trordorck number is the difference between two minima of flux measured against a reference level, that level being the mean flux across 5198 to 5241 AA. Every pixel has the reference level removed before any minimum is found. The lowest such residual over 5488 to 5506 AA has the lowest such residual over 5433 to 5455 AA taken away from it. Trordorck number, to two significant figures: 0.17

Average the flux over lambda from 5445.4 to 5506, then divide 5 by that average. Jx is 2.62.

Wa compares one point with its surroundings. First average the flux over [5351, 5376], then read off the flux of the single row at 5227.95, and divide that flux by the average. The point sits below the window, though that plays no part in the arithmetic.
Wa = 0.96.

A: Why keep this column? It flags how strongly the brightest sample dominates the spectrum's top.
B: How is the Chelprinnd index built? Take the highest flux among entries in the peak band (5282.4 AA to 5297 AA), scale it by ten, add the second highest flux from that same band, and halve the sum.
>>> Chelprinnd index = 10.4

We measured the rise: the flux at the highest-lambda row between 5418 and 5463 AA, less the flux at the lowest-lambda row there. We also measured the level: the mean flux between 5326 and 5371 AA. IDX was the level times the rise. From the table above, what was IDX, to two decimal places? 0.22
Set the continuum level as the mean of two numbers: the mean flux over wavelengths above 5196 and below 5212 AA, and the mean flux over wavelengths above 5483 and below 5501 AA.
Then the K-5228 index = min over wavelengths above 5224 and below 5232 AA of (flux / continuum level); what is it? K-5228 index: 0.83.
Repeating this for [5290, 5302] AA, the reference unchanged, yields 0.97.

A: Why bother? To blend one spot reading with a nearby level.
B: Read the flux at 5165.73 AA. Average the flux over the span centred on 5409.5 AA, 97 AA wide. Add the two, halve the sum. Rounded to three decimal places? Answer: 1.650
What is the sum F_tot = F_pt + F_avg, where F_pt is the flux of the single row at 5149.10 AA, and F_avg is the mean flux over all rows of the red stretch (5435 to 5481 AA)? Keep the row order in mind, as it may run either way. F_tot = 3.2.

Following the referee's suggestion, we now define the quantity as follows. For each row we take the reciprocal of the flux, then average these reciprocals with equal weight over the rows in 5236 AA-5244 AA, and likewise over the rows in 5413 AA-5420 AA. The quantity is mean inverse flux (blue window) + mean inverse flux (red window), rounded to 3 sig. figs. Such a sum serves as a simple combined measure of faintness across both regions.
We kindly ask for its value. 1.09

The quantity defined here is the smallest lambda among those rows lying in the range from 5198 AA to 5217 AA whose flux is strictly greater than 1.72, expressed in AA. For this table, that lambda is 5215.93 AA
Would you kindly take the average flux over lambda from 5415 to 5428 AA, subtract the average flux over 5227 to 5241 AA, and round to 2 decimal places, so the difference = 0.23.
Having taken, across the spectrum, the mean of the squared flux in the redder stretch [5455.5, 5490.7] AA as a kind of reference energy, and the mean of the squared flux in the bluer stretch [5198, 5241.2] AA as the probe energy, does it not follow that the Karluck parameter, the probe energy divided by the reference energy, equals 0.72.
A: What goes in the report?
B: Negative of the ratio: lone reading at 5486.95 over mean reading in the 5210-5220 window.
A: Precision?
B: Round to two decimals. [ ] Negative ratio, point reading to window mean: -1.22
